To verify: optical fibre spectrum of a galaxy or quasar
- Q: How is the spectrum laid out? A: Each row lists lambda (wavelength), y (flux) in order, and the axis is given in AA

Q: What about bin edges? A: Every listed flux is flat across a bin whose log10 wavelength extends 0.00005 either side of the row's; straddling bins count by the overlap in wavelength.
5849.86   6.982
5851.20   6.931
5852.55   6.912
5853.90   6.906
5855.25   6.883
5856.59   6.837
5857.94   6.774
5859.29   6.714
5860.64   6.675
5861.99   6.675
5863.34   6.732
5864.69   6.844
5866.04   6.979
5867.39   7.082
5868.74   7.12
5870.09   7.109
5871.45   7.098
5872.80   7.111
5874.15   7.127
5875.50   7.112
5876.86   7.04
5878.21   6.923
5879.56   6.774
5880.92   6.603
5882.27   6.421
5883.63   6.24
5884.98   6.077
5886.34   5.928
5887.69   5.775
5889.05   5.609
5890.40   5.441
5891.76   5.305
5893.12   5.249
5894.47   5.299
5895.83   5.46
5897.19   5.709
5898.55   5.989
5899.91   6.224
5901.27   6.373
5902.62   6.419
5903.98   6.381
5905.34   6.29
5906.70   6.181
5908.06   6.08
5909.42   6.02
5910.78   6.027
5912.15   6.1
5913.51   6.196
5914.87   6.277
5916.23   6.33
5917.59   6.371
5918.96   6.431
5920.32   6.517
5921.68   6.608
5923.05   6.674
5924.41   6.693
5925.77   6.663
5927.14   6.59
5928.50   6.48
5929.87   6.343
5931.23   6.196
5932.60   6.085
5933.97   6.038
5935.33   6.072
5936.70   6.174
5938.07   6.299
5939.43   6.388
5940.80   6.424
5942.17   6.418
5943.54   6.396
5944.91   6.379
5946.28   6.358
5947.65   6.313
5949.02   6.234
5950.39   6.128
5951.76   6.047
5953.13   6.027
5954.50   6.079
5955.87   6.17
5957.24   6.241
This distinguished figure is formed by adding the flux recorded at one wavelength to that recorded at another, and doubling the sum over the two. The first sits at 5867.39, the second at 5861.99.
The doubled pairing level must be 27.5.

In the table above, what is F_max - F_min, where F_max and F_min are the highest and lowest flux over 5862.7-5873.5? 0.39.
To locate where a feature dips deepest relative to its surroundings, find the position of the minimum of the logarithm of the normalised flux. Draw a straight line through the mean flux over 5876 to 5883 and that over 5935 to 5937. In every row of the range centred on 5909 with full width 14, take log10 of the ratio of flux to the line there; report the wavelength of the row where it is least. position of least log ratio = 5909.42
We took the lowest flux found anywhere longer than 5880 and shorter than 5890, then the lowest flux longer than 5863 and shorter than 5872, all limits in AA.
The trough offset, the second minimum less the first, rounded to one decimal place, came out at 1.1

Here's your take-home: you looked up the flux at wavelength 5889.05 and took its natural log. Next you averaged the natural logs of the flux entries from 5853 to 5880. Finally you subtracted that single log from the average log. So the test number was 0.21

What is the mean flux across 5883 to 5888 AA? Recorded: 6.0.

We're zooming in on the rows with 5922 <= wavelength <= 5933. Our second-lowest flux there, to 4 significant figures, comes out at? 6.196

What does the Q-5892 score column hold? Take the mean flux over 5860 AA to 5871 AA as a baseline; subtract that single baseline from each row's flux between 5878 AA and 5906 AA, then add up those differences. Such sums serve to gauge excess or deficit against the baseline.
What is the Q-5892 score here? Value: -18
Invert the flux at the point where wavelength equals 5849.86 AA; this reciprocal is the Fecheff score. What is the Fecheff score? 0.143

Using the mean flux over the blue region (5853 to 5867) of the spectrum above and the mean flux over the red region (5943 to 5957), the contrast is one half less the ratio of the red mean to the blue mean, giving -0.41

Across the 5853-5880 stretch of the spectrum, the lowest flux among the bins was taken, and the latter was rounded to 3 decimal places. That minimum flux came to 6.675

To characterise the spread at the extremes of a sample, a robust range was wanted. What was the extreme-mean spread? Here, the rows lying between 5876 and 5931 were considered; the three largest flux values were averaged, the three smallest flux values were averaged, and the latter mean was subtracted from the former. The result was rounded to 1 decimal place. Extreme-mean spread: 1.6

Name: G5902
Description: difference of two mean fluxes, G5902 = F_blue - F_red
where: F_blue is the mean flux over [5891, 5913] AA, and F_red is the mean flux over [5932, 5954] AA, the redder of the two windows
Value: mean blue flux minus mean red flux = -0.3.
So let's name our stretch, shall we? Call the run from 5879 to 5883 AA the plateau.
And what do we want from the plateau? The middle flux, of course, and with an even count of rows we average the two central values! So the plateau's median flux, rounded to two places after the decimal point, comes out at 6.60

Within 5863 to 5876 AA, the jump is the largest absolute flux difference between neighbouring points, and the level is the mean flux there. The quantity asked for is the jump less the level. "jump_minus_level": -6.90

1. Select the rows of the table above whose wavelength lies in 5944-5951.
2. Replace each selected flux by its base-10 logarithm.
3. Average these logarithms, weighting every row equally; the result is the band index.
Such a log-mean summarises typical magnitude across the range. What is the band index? 0.798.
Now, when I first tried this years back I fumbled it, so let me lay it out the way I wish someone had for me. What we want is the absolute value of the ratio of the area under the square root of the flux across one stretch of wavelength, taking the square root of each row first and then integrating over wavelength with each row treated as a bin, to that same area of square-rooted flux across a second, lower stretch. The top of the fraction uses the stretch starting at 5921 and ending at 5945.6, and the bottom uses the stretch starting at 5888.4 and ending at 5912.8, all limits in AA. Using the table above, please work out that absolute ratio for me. 1.05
